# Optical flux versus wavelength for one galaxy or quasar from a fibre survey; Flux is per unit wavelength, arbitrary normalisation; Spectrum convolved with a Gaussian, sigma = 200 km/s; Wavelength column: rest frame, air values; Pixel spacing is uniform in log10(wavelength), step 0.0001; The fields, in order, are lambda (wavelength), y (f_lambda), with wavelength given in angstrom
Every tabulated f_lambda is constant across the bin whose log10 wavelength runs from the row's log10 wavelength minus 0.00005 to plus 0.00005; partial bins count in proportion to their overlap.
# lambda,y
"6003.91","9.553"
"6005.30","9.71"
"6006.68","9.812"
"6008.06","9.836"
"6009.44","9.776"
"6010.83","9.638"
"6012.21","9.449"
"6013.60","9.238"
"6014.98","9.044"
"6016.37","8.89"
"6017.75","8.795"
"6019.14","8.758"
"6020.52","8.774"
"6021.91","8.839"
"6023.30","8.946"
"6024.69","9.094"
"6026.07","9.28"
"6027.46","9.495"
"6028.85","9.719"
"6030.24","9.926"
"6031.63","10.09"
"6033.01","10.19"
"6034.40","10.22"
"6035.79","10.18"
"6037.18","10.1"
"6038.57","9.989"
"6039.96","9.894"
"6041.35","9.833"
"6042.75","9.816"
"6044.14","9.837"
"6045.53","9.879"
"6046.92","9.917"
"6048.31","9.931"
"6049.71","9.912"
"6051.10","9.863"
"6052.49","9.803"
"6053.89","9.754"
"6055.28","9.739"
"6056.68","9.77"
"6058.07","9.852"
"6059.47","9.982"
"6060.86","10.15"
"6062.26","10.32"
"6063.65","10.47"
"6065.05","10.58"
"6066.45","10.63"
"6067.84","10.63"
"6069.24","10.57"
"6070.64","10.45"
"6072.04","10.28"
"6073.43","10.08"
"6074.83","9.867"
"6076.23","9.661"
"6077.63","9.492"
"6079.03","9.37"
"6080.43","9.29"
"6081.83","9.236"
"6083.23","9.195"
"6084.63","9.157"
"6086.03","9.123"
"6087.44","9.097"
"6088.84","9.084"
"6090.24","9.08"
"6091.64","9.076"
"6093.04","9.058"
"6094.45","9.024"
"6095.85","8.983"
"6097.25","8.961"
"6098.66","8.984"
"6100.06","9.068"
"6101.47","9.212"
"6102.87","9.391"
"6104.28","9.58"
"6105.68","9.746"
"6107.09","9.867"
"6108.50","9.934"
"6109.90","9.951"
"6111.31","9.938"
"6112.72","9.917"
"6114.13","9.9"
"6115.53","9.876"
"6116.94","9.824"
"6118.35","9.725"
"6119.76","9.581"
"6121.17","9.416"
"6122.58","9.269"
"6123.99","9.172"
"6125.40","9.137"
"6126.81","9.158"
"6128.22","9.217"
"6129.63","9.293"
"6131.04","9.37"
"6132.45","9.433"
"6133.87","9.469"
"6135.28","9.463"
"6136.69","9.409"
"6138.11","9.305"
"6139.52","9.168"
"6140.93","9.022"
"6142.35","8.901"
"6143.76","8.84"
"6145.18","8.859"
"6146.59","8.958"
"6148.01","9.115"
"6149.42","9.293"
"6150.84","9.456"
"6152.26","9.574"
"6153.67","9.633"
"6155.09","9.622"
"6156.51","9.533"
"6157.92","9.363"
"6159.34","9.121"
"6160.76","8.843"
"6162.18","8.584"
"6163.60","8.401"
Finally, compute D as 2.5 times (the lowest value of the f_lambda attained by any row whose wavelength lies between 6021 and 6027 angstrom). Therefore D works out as 22.1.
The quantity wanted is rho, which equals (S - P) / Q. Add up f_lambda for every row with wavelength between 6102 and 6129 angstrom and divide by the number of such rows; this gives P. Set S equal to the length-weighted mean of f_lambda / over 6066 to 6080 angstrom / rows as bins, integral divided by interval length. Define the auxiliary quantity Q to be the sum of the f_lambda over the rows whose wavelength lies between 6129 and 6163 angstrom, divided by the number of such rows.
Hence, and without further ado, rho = 0.05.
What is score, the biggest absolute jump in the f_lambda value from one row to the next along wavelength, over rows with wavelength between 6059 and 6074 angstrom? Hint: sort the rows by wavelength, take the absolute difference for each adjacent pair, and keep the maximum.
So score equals 0.200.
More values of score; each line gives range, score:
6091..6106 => 0.189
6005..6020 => 0.211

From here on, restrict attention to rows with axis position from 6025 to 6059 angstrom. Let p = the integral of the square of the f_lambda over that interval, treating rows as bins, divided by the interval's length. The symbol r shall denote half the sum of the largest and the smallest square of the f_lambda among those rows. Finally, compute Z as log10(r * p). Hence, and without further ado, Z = 3.97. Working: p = 97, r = 95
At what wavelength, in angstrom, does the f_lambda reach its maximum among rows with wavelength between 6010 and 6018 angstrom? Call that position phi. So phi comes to 6010.83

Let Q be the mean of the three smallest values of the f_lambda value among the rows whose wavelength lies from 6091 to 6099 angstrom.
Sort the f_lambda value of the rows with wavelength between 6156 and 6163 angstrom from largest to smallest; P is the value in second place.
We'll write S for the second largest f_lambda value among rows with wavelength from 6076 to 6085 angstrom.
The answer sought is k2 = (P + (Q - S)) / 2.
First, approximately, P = 9.363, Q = 8.98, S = 9.492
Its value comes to 4.4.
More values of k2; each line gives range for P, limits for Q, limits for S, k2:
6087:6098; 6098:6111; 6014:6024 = 4.6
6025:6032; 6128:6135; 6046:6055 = 4.7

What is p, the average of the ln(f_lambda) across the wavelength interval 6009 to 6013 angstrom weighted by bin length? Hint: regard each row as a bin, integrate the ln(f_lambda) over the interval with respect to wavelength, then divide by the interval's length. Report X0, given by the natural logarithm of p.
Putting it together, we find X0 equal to 0.81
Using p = 2.26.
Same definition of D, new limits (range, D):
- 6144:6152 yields 22.1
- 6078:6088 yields 22.7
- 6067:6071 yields 26.1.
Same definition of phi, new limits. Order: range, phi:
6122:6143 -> 6133.87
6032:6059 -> 6034.40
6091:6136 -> 6109.90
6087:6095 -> 6087.44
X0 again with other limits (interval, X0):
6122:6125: 0.80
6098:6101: 0.79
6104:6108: 0.82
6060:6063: 0.85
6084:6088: 0.79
